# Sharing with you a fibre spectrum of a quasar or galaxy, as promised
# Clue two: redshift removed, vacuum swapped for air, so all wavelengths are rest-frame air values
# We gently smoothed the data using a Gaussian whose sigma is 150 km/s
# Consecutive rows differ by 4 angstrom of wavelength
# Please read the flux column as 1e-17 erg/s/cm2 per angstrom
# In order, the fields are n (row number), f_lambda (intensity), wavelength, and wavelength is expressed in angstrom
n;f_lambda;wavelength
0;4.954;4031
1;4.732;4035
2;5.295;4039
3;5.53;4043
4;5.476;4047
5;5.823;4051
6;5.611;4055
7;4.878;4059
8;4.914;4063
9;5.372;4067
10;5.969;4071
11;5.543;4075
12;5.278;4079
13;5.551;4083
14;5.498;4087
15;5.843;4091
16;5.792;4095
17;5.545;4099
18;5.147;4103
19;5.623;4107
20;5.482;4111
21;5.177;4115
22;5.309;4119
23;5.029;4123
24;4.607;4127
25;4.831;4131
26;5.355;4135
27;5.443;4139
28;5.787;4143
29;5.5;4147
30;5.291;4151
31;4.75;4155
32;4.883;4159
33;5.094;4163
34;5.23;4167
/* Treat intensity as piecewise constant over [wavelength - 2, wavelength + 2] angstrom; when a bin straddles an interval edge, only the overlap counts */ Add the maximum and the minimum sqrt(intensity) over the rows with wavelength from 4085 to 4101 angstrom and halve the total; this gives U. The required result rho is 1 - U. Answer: -1.38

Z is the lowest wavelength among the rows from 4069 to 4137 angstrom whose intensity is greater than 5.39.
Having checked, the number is 4071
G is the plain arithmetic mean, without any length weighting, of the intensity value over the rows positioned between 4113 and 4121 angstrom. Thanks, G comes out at 5.24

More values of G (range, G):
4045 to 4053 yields 5.65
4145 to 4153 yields 5.40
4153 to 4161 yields 4.82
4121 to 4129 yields 4.82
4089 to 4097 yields 5.82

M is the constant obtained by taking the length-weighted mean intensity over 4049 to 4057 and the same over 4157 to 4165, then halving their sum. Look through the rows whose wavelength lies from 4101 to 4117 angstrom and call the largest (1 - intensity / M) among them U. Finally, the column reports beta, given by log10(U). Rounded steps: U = 0.04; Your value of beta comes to -1.42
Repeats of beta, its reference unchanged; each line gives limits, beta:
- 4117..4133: -0.86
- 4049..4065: -1.05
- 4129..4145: -1.01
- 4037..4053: -1.97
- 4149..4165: -0.95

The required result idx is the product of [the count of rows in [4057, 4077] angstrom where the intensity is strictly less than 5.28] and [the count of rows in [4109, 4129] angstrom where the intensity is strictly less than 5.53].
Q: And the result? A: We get 10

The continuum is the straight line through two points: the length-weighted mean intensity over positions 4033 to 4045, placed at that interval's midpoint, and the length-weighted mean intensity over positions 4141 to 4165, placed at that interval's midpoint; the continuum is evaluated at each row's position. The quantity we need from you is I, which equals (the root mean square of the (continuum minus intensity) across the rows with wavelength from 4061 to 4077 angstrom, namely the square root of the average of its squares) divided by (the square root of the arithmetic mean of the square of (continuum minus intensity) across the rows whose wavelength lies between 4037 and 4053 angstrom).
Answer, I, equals 1.2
